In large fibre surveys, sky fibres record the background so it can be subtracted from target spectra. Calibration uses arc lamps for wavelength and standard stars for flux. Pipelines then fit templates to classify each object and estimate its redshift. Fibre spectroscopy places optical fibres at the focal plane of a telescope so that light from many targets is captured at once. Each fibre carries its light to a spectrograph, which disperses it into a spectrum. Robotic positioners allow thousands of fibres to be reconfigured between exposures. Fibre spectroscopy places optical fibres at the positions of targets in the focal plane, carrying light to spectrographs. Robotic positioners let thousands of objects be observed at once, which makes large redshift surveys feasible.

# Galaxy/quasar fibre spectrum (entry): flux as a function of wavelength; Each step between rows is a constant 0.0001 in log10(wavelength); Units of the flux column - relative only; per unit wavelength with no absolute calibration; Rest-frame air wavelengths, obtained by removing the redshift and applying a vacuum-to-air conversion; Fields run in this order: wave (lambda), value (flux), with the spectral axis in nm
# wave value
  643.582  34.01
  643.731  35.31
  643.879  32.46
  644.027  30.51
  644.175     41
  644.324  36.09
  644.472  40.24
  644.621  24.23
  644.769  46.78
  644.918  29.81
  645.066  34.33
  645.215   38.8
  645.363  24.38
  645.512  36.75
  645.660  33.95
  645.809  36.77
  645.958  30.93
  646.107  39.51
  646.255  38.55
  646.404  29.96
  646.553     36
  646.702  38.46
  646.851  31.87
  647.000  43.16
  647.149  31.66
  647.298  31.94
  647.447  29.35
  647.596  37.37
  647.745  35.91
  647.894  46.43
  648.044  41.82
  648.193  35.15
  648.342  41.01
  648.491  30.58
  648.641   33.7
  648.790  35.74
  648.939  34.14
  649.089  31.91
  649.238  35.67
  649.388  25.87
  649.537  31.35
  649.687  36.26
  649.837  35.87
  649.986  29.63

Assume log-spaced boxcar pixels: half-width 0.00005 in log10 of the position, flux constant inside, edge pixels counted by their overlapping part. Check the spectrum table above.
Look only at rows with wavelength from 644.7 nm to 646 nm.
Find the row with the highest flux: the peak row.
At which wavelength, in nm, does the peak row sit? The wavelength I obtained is 644.769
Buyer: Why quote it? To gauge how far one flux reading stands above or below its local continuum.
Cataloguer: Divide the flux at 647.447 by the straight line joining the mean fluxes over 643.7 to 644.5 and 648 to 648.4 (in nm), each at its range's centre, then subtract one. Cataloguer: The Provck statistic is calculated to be -0.24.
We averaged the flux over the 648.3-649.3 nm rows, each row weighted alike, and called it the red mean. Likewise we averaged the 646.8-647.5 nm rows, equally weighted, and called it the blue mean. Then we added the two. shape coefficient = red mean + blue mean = 68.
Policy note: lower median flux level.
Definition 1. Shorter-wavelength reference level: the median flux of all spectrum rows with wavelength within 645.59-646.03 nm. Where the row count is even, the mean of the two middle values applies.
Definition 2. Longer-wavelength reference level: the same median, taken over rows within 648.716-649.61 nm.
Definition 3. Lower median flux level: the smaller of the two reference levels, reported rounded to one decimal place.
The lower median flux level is 33.0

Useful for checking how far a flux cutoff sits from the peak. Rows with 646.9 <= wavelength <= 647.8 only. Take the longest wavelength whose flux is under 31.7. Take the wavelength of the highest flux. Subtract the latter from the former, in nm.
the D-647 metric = 0.45 nm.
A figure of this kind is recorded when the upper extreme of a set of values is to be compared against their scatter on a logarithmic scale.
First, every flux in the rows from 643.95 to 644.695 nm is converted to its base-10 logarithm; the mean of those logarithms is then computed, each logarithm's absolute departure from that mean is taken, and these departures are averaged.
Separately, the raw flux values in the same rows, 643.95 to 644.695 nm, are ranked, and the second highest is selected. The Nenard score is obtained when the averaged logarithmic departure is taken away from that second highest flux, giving 40.2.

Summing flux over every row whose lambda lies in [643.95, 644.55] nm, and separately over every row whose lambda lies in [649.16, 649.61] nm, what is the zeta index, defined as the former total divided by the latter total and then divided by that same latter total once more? 0.017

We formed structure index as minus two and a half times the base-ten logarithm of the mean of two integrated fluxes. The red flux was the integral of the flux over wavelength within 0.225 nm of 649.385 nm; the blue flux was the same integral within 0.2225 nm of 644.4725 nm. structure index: -2.90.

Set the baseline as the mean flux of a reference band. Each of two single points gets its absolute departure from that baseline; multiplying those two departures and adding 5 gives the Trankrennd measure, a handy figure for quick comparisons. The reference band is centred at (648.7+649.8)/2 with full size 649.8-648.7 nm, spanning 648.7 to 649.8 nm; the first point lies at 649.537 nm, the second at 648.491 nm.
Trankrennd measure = 9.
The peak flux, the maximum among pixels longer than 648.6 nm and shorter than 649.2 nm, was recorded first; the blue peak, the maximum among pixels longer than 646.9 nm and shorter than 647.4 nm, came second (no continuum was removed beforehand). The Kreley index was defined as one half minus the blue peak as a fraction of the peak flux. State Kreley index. -0.7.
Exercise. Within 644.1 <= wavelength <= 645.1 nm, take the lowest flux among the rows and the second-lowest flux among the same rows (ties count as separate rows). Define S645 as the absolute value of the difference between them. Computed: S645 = 5.6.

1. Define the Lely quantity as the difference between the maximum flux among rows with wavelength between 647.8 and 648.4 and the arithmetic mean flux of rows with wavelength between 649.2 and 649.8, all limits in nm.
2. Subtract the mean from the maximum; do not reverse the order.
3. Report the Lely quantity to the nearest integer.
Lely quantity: 14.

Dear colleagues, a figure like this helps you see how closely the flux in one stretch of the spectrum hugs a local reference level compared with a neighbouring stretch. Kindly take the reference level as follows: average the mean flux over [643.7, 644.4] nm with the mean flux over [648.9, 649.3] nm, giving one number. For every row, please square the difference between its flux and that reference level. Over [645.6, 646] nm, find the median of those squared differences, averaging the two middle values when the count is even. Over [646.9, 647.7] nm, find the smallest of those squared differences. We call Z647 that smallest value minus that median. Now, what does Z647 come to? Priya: 1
